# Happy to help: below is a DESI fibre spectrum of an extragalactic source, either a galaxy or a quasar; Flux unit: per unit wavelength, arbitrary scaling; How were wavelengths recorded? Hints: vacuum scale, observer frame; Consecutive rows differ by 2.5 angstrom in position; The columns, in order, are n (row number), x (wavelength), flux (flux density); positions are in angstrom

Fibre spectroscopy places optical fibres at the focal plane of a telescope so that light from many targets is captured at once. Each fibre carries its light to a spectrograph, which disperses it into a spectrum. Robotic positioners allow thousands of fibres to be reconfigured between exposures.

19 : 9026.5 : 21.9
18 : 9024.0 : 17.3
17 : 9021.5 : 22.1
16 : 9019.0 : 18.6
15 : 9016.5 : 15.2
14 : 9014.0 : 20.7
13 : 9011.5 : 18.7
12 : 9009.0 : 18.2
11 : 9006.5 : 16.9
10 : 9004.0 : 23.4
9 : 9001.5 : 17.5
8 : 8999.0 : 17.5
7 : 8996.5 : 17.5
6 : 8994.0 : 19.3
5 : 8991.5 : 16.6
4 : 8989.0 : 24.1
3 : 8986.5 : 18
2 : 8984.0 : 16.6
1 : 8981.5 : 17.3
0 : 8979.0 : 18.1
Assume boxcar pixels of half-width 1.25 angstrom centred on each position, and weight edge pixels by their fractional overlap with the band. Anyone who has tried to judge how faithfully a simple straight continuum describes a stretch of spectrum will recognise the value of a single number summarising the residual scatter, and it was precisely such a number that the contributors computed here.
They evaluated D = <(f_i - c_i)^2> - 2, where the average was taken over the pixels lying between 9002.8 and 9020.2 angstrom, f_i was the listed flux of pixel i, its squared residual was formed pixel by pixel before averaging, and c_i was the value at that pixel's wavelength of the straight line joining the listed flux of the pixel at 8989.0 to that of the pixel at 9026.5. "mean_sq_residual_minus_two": 19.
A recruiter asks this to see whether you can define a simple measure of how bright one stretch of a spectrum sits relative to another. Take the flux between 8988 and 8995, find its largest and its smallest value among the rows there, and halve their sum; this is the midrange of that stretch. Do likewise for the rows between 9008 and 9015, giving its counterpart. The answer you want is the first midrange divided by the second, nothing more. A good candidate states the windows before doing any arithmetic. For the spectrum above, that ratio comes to 1.05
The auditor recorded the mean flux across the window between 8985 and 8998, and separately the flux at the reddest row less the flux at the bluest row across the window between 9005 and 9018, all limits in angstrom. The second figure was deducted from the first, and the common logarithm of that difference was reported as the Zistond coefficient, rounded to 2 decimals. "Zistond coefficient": 1.32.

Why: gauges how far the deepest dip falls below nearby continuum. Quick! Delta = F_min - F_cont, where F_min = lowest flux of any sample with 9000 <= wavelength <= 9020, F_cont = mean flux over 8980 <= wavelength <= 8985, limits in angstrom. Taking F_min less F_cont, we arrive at -1.8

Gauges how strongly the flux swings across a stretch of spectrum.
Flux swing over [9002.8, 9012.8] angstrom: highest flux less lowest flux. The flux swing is 6.5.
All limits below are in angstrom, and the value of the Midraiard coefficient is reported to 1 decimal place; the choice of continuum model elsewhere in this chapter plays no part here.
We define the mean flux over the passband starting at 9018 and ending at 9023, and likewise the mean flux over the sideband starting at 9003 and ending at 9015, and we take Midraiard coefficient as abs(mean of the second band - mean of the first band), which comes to 0.8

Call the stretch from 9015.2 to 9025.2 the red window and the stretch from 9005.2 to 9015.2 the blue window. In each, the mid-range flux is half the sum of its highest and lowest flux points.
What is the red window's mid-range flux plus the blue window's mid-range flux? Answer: 37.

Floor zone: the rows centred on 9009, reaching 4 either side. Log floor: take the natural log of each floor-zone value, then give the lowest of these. 2.83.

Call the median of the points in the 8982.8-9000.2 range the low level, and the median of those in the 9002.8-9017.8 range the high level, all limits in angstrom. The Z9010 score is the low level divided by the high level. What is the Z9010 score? 0.95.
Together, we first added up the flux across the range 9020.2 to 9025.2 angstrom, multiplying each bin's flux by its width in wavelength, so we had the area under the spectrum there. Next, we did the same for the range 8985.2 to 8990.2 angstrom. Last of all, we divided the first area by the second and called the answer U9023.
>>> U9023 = 0.94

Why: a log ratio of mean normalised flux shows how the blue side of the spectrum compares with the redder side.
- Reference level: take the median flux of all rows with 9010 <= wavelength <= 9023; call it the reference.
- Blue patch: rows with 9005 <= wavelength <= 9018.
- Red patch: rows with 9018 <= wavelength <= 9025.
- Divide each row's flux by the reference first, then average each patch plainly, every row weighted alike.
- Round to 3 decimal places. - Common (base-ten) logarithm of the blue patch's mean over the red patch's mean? -0.032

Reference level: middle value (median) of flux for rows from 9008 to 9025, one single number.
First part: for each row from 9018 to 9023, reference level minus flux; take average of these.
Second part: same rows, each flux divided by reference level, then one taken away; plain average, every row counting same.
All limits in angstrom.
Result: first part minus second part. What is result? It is -1.8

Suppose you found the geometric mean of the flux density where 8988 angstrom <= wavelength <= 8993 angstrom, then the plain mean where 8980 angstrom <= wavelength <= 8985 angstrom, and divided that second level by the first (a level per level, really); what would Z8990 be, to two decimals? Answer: 0.85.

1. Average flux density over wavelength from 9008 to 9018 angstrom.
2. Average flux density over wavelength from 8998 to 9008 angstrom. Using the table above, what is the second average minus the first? 0.6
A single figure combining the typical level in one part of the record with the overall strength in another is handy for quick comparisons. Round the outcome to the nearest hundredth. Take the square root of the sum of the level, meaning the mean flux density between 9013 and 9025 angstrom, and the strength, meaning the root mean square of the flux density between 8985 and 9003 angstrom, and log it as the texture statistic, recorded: 6.13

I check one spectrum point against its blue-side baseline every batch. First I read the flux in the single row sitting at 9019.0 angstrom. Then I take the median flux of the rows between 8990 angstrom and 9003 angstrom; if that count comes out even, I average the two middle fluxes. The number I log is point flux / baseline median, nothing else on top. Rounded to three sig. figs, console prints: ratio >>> 1.06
